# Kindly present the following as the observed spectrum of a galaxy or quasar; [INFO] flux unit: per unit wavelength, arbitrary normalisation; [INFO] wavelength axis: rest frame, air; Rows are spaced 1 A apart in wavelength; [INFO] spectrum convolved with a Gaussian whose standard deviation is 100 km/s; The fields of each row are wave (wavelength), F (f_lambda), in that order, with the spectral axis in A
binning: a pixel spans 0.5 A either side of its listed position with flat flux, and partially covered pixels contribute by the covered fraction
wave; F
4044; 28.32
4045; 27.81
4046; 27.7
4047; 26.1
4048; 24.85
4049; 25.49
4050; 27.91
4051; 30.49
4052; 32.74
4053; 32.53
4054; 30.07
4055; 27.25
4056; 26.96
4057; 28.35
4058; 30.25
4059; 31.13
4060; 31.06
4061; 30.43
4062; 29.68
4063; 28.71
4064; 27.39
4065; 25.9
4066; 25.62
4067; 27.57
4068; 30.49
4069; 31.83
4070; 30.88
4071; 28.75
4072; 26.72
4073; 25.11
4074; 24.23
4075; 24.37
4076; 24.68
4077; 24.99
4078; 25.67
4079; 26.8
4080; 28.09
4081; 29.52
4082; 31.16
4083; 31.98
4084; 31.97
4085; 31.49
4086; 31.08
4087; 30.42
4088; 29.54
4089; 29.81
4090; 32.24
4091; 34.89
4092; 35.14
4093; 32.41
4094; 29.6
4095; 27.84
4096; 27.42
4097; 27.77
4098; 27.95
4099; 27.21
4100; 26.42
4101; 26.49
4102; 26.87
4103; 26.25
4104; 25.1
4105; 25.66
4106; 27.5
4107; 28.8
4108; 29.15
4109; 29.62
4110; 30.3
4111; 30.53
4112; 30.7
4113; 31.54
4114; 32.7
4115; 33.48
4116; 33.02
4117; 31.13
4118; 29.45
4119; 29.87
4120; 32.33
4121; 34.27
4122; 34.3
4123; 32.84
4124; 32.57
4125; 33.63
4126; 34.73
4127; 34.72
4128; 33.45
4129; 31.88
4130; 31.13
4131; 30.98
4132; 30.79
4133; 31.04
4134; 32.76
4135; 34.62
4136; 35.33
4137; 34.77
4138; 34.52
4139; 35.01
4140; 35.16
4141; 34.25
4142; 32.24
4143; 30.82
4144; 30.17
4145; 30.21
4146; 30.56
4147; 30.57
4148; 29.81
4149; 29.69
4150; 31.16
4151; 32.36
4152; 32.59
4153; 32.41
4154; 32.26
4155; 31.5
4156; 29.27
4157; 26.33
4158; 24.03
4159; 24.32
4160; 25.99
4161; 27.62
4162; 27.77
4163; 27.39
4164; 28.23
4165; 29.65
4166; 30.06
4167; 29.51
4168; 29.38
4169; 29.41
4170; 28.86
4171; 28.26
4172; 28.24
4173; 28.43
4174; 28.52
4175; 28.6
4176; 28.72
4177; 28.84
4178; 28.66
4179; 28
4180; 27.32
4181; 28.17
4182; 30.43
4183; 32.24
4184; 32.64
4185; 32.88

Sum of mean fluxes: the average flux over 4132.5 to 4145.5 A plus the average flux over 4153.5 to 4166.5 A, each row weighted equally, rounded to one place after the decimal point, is 61.2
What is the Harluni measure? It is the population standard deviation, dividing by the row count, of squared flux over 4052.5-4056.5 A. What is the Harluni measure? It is 135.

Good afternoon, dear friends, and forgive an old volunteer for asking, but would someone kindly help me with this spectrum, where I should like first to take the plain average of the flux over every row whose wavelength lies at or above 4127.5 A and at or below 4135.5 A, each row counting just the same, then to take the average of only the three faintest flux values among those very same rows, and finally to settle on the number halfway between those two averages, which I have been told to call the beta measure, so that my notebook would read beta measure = 31.5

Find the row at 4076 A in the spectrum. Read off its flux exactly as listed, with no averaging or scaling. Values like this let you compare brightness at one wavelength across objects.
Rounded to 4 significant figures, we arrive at 24.68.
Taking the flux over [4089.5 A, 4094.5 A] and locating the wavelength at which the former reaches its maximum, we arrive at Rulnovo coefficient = 4092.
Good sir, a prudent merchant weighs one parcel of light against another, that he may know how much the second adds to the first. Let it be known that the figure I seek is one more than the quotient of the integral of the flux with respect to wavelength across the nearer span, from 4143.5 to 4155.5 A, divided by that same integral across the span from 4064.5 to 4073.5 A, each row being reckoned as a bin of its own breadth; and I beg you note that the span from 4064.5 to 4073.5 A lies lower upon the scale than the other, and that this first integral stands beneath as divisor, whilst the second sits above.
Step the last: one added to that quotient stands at 2.48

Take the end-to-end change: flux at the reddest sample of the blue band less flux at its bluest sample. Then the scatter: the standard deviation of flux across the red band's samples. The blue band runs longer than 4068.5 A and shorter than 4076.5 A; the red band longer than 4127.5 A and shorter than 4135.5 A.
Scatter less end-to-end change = 8.5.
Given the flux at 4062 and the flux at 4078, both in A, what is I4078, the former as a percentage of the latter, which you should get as 116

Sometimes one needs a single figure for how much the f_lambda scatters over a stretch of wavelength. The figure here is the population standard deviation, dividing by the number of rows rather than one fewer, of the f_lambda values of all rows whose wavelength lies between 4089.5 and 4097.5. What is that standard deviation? 3.0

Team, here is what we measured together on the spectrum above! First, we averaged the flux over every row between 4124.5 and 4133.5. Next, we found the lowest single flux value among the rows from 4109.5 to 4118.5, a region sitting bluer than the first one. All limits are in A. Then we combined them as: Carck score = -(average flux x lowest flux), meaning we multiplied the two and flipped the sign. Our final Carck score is -957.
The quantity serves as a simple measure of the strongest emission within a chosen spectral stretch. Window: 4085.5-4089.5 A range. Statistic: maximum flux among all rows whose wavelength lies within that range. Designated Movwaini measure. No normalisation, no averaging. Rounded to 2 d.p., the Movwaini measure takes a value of 31.08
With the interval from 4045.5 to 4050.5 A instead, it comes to 27.91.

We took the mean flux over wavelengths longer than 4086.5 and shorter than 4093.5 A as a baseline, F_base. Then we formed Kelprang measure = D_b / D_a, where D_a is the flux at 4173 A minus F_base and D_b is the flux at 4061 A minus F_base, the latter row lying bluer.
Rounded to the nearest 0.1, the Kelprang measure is 0.4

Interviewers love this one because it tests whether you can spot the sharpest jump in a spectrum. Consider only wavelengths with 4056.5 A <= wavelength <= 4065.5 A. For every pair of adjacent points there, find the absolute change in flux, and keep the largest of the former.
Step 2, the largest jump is 1.9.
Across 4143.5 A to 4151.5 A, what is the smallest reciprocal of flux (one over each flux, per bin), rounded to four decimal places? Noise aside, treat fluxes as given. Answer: 0.0309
